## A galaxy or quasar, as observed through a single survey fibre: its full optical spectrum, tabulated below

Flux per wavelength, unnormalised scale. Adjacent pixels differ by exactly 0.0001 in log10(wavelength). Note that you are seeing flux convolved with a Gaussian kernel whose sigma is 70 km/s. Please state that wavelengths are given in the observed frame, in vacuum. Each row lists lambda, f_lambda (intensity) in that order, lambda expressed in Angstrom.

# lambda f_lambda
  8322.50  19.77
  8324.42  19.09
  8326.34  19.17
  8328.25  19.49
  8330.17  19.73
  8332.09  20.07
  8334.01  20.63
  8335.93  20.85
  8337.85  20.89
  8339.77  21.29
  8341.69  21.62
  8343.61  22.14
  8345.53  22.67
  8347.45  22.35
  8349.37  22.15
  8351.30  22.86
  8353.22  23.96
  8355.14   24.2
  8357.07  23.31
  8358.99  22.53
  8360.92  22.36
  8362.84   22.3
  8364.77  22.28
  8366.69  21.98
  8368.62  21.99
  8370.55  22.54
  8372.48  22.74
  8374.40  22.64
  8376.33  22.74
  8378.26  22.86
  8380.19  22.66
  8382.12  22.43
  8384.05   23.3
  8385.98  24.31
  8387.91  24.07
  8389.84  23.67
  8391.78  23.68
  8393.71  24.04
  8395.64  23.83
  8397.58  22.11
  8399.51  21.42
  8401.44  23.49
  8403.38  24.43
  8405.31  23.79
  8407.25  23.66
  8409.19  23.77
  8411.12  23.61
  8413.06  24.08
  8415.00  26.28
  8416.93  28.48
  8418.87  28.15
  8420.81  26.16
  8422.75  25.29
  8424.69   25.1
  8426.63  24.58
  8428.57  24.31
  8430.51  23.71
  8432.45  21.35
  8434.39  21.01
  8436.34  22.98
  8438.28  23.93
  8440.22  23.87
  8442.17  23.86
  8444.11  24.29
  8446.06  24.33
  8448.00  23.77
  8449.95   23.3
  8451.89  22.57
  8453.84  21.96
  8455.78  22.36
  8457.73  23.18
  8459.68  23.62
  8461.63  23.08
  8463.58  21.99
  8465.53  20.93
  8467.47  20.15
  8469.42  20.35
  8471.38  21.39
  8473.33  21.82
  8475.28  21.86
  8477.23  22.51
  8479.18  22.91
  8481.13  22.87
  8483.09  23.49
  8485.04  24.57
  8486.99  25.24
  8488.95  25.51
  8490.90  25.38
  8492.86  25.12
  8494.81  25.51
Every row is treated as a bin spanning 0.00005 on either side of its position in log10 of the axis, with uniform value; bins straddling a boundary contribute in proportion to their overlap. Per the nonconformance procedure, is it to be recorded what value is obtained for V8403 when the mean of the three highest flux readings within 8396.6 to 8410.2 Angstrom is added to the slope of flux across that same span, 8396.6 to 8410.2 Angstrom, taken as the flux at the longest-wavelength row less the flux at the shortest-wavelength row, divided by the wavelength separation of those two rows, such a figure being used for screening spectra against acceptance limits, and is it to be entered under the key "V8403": 24.1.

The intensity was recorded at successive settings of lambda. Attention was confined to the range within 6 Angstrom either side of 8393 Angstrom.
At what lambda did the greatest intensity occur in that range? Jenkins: 8387.91 Angstrom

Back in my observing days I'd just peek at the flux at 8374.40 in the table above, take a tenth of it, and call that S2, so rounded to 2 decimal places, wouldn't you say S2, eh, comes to 2.26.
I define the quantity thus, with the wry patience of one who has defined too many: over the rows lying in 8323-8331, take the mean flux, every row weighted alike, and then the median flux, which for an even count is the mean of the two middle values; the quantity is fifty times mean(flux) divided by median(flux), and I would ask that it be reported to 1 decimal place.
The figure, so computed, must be 50.1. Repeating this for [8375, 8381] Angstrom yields 50.0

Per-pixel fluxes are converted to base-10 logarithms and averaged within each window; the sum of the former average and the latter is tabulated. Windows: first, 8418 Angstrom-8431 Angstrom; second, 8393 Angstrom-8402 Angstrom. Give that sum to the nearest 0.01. 2.76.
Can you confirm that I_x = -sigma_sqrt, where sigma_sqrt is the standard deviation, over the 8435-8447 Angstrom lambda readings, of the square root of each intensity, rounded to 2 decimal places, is -0.05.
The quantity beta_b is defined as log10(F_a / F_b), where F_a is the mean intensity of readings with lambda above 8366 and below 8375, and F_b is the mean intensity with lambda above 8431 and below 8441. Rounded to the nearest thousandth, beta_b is -0.005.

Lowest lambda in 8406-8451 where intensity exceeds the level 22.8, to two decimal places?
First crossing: 8407.25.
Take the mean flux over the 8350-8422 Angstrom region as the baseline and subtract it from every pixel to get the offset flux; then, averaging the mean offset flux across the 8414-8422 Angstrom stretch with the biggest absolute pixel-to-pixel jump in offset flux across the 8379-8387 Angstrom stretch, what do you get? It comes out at 2.3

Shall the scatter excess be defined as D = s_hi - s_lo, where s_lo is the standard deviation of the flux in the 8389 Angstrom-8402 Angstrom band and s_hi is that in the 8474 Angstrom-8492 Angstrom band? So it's 0.38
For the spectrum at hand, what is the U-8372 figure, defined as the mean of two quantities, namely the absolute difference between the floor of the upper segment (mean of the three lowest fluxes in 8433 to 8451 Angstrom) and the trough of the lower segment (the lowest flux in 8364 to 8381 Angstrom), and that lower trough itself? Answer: 11.2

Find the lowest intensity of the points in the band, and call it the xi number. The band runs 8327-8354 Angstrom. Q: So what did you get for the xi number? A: 19.49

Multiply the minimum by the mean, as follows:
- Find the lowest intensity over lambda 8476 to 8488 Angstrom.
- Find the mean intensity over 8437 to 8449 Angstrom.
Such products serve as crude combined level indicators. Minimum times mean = 540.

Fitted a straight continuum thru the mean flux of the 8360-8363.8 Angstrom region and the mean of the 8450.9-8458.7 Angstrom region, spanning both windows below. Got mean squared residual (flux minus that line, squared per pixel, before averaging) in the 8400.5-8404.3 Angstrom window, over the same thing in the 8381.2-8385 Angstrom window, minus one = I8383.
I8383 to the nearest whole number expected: 5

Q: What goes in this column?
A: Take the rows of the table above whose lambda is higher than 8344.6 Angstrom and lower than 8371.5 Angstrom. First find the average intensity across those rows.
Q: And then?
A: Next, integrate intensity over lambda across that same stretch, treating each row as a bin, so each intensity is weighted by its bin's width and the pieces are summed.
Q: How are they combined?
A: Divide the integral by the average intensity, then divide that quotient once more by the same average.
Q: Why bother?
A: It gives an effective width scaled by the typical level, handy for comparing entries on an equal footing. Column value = 1.19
